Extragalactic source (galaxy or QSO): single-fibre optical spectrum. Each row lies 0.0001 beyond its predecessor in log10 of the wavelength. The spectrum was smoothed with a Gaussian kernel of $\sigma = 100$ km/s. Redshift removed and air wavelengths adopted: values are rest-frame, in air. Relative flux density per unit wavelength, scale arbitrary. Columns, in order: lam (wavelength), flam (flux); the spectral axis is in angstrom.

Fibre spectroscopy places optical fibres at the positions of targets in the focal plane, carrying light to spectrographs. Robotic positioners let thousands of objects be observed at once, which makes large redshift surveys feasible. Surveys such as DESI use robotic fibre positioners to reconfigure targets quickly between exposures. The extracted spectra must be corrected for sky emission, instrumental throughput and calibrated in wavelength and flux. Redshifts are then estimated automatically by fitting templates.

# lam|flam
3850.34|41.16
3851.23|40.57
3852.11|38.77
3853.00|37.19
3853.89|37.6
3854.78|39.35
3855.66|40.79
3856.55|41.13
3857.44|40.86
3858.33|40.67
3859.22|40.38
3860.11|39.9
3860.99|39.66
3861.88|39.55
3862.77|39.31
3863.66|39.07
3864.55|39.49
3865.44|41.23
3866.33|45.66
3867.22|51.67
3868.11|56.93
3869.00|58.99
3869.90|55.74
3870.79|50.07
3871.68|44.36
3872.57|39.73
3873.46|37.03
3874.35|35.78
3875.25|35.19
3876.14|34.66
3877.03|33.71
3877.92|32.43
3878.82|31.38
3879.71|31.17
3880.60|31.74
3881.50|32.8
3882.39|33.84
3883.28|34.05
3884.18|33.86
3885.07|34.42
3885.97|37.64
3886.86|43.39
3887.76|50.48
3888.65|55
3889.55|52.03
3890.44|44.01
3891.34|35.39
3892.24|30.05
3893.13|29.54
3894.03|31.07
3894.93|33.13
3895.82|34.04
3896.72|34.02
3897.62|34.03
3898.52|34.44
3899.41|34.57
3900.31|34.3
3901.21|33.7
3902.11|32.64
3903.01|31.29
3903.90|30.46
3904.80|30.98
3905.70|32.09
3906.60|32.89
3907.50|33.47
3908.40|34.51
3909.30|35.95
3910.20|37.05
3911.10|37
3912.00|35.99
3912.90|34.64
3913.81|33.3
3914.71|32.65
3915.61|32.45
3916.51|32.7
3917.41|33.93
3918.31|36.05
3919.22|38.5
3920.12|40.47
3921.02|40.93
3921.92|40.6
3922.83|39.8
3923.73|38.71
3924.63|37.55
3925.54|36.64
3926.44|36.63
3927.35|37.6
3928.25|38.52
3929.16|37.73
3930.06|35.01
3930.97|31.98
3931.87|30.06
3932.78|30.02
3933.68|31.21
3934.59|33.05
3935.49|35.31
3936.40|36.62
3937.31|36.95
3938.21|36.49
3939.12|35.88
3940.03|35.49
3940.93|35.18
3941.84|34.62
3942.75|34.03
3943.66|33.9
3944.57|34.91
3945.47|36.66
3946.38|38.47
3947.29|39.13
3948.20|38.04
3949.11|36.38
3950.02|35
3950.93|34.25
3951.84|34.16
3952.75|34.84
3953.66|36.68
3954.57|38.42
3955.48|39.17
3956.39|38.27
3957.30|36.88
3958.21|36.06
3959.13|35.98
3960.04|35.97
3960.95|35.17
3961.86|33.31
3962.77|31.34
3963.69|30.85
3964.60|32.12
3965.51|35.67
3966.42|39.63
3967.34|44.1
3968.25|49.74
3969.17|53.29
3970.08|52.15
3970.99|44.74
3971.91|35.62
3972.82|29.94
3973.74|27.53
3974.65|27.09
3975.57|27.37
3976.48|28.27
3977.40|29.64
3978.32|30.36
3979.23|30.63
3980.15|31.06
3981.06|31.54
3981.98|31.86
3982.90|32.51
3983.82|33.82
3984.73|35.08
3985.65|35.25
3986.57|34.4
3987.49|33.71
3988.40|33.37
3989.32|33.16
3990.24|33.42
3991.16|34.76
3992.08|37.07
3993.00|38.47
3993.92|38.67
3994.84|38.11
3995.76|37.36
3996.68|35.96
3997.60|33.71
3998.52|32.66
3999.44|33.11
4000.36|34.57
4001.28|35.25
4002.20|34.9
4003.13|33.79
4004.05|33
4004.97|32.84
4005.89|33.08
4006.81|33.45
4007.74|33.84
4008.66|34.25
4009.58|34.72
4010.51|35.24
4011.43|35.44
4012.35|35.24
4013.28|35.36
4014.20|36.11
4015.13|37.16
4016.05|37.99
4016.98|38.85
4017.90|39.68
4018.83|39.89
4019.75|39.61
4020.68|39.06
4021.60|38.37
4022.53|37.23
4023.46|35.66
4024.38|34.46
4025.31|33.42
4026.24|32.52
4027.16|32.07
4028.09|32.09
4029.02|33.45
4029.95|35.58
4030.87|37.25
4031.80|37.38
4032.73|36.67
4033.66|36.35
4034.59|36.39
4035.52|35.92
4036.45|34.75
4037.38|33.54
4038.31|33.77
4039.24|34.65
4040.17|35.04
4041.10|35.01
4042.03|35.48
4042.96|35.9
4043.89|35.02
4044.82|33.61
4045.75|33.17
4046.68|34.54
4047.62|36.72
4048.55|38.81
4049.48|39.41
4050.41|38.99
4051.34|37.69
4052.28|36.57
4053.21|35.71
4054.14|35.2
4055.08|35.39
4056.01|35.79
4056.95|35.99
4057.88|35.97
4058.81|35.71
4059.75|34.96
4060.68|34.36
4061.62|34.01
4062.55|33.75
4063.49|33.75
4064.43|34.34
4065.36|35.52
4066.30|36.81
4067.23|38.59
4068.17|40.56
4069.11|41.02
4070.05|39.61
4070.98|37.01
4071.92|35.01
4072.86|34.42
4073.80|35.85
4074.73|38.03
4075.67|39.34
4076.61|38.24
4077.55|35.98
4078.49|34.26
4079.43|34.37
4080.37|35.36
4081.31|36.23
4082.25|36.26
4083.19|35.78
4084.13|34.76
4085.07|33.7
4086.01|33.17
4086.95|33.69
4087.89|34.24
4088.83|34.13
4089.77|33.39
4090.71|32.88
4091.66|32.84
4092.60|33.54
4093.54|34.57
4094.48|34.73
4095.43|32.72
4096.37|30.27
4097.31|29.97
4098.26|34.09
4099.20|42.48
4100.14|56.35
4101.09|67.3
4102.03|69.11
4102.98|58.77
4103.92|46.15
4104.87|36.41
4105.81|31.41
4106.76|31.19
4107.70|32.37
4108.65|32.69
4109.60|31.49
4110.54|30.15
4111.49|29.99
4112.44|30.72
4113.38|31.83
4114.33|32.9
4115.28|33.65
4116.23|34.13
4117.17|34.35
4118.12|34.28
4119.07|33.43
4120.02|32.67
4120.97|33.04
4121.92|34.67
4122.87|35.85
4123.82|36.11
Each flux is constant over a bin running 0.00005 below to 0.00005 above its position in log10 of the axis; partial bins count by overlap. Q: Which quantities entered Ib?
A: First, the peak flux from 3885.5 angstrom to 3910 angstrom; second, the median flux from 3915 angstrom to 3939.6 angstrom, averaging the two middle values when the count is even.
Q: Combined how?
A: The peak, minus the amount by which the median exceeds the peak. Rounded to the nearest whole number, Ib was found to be 73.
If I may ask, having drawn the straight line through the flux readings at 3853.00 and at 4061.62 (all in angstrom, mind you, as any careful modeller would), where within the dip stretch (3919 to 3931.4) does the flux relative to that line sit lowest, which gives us 3930.97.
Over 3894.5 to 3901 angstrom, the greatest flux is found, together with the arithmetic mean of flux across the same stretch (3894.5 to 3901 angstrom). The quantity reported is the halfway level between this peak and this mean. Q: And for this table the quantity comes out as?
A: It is 34.3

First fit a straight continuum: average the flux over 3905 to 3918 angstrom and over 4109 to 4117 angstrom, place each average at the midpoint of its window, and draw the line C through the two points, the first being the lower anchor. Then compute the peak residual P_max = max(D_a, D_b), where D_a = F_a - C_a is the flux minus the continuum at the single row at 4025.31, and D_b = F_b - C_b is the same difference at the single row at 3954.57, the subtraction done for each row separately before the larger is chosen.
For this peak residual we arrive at 4.7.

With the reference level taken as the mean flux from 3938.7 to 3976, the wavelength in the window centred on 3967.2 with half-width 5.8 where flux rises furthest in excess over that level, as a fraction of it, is 3969.17 angstrom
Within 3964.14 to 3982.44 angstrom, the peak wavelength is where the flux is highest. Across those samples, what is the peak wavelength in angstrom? 3969.17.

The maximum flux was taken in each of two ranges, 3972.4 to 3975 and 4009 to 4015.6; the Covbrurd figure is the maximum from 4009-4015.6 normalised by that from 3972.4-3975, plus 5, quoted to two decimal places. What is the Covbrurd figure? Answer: 6.24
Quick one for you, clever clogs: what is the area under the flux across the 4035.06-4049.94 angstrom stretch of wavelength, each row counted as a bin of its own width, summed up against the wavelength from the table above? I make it 526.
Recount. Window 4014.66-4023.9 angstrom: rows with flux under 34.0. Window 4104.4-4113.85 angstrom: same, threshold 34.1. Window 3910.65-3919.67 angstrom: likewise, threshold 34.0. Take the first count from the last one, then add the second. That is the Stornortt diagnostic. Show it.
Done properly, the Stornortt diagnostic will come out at 14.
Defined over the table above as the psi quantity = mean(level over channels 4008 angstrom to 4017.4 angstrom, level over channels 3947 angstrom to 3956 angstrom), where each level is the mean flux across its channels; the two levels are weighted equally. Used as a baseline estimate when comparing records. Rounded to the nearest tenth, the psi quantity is 36.3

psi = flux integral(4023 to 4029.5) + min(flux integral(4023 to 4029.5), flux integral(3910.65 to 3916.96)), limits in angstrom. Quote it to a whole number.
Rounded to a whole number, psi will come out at 432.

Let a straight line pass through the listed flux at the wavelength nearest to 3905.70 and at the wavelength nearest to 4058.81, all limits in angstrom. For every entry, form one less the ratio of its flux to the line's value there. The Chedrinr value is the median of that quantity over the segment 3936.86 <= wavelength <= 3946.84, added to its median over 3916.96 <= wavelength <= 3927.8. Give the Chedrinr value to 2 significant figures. -0.25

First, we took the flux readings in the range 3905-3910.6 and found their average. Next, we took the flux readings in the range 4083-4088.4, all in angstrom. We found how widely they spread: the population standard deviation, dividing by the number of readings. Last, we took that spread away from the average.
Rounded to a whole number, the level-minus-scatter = 33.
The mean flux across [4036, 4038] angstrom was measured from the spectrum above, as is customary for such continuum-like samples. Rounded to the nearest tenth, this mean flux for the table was 34.1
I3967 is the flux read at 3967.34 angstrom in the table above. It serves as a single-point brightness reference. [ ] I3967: 44.1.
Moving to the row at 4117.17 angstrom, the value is 34.35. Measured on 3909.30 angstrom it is 35.95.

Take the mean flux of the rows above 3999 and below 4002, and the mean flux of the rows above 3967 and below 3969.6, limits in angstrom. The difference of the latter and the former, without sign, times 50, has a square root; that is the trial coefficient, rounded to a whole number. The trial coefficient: 27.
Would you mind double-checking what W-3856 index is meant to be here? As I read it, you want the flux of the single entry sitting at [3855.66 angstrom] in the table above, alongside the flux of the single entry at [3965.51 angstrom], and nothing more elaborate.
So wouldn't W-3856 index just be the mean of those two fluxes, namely 38.2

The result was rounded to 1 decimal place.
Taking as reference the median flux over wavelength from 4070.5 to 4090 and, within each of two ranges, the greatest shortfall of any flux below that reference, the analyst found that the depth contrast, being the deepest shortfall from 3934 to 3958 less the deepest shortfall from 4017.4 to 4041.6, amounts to -1.0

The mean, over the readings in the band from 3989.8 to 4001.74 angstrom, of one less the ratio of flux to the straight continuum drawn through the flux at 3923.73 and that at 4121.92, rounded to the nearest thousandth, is 0.043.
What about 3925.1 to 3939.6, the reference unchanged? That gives 0.092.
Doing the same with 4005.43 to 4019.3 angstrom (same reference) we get 0.024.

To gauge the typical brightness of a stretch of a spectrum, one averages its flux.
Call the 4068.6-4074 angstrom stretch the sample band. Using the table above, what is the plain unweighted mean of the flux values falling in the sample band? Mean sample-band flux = 37.2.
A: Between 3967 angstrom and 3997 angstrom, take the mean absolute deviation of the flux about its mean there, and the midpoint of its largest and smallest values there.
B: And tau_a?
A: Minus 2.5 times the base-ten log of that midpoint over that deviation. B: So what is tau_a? -2.3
